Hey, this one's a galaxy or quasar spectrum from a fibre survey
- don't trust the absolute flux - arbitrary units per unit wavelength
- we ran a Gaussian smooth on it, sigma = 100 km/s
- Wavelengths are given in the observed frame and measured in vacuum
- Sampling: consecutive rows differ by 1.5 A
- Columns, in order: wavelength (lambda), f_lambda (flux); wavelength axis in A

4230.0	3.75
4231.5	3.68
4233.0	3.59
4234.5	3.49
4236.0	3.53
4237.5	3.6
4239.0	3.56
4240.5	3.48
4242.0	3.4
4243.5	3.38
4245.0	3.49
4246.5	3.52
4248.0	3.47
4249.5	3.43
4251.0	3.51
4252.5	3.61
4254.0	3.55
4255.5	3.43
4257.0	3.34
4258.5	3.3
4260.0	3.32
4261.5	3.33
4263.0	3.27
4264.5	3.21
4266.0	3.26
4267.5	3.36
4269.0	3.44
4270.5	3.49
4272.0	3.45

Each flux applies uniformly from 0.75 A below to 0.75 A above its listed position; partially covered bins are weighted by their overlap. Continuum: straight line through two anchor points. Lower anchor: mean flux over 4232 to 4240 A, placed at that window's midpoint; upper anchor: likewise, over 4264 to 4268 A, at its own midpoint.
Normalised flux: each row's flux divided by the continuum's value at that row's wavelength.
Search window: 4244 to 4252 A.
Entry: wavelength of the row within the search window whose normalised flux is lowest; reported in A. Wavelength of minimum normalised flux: 4249.5 A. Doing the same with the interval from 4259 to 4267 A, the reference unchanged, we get 4264.5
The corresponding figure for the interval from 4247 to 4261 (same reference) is 4258.5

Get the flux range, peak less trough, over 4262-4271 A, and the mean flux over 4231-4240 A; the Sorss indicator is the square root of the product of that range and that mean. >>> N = 1.0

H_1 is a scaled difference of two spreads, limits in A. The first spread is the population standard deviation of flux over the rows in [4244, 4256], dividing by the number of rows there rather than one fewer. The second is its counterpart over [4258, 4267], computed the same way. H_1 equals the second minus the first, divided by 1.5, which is -0.01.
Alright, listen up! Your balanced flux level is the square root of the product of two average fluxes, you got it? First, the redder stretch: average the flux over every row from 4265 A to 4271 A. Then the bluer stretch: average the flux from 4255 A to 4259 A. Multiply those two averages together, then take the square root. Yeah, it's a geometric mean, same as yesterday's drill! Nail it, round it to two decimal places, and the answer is 3.37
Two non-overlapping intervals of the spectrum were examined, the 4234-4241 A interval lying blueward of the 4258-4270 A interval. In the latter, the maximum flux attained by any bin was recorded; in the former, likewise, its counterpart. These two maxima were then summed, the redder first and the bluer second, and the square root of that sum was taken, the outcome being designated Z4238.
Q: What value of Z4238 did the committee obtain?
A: 2.65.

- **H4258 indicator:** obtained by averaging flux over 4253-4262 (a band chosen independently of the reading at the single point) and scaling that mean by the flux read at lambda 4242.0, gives 11.5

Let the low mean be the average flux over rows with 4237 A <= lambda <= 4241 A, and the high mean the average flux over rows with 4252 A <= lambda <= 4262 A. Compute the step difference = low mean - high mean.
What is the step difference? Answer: 0.14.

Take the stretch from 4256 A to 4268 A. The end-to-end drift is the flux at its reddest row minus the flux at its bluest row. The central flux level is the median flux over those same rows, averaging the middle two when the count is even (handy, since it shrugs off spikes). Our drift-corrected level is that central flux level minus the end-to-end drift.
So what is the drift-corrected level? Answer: 3.29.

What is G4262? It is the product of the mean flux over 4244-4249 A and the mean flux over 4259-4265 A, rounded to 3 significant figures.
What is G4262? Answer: 11.5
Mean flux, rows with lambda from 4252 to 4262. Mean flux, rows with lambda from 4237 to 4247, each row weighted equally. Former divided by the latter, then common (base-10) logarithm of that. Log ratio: -0.010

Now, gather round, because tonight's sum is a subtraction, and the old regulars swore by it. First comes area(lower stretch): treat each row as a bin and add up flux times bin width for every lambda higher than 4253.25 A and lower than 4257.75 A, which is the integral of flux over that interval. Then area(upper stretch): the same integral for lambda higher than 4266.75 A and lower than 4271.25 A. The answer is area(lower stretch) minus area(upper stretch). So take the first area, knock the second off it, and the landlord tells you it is 0.0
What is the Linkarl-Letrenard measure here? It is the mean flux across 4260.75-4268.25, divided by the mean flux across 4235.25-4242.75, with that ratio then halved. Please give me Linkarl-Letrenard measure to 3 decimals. 0.468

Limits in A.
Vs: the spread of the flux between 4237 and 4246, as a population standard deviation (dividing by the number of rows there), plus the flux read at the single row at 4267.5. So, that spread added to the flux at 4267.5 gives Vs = 3.44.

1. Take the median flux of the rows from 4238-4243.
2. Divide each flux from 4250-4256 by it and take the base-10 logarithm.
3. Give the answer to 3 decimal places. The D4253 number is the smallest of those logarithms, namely -0.006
